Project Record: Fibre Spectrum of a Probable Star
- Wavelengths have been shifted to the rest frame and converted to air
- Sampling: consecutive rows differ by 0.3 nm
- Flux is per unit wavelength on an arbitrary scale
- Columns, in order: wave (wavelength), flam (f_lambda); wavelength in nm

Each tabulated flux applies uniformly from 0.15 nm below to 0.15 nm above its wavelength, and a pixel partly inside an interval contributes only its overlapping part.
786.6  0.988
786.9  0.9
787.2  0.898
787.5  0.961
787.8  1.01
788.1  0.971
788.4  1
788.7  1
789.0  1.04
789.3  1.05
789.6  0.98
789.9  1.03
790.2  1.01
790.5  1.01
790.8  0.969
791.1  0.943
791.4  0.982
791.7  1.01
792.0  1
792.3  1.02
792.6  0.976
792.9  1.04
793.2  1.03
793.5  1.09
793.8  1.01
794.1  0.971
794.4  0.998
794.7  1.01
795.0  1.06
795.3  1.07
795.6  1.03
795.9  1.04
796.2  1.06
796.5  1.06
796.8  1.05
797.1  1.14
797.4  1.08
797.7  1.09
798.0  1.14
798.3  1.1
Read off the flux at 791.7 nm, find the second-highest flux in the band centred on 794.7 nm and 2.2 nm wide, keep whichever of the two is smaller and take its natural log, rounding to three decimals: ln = 0.010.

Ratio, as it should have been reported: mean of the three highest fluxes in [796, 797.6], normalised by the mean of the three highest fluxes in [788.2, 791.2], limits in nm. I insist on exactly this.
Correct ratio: 1.05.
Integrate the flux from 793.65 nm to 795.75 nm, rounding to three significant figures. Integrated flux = 2.14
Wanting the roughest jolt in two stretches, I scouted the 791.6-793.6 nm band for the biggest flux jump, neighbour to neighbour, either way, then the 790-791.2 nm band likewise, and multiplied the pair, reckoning 0.0026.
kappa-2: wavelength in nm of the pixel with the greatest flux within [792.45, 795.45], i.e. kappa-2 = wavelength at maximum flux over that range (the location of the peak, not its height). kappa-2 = 793.5 nm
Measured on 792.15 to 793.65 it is 793.5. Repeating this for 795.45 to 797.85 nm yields 797.1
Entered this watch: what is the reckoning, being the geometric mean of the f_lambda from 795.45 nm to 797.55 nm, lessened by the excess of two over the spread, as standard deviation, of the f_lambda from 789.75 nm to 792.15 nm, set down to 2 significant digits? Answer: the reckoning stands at -0.91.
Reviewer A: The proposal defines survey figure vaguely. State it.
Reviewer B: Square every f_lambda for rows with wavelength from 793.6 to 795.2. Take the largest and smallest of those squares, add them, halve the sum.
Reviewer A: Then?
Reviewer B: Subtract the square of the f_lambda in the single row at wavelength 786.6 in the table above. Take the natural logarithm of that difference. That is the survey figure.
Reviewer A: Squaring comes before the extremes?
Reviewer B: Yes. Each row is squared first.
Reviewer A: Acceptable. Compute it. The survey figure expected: -2.9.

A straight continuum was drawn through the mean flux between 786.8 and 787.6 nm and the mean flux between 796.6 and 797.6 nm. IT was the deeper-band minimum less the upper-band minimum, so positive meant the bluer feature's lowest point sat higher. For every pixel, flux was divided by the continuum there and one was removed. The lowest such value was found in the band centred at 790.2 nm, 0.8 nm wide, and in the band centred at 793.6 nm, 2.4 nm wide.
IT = 0.10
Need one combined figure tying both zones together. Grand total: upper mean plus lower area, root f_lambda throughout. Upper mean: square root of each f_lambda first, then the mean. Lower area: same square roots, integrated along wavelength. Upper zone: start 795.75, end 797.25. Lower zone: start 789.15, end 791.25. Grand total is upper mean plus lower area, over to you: 3.13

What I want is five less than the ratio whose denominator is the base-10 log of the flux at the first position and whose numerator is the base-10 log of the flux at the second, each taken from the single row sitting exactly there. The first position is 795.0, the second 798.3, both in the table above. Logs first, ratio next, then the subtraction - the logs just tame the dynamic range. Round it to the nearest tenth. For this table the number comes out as -3.4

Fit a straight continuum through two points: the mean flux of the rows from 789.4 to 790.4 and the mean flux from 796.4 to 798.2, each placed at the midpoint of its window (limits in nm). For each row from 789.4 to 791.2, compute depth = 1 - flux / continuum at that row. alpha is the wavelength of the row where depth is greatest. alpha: 791.1 nm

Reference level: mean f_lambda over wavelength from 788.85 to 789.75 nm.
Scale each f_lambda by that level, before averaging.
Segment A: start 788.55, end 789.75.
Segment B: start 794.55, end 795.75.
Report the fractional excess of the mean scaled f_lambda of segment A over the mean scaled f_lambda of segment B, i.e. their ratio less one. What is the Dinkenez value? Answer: -0.024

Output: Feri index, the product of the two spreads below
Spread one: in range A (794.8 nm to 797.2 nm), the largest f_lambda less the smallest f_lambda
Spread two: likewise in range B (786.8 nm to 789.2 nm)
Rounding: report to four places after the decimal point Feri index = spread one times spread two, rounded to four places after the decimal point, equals 0.0156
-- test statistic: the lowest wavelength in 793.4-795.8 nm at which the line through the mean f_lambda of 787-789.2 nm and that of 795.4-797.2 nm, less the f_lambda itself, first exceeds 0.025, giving 793.8 nm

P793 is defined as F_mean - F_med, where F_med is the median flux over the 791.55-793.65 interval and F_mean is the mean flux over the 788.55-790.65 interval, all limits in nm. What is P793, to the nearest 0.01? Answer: 0.00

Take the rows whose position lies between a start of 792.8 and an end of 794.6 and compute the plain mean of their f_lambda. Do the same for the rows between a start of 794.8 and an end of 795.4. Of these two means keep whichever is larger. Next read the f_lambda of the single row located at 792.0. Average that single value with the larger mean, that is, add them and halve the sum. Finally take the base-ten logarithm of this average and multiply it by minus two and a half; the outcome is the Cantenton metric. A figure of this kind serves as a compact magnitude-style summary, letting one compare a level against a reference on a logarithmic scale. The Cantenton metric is -0.03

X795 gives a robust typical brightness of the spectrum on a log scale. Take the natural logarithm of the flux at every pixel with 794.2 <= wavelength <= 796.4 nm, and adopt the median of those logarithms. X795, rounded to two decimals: 0.04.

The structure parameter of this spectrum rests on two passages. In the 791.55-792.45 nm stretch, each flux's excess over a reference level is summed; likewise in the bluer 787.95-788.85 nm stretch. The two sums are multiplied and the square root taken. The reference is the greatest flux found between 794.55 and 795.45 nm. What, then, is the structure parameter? 0.207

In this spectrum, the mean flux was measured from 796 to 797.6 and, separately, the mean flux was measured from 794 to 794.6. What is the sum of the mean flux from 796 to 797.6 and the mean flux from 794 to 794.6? 2.06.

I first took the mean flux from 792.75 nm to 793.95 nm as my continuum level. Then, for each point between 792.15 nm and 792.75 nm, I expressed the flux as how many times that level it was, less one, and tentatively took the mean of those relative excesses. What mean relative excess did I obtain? -0.043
